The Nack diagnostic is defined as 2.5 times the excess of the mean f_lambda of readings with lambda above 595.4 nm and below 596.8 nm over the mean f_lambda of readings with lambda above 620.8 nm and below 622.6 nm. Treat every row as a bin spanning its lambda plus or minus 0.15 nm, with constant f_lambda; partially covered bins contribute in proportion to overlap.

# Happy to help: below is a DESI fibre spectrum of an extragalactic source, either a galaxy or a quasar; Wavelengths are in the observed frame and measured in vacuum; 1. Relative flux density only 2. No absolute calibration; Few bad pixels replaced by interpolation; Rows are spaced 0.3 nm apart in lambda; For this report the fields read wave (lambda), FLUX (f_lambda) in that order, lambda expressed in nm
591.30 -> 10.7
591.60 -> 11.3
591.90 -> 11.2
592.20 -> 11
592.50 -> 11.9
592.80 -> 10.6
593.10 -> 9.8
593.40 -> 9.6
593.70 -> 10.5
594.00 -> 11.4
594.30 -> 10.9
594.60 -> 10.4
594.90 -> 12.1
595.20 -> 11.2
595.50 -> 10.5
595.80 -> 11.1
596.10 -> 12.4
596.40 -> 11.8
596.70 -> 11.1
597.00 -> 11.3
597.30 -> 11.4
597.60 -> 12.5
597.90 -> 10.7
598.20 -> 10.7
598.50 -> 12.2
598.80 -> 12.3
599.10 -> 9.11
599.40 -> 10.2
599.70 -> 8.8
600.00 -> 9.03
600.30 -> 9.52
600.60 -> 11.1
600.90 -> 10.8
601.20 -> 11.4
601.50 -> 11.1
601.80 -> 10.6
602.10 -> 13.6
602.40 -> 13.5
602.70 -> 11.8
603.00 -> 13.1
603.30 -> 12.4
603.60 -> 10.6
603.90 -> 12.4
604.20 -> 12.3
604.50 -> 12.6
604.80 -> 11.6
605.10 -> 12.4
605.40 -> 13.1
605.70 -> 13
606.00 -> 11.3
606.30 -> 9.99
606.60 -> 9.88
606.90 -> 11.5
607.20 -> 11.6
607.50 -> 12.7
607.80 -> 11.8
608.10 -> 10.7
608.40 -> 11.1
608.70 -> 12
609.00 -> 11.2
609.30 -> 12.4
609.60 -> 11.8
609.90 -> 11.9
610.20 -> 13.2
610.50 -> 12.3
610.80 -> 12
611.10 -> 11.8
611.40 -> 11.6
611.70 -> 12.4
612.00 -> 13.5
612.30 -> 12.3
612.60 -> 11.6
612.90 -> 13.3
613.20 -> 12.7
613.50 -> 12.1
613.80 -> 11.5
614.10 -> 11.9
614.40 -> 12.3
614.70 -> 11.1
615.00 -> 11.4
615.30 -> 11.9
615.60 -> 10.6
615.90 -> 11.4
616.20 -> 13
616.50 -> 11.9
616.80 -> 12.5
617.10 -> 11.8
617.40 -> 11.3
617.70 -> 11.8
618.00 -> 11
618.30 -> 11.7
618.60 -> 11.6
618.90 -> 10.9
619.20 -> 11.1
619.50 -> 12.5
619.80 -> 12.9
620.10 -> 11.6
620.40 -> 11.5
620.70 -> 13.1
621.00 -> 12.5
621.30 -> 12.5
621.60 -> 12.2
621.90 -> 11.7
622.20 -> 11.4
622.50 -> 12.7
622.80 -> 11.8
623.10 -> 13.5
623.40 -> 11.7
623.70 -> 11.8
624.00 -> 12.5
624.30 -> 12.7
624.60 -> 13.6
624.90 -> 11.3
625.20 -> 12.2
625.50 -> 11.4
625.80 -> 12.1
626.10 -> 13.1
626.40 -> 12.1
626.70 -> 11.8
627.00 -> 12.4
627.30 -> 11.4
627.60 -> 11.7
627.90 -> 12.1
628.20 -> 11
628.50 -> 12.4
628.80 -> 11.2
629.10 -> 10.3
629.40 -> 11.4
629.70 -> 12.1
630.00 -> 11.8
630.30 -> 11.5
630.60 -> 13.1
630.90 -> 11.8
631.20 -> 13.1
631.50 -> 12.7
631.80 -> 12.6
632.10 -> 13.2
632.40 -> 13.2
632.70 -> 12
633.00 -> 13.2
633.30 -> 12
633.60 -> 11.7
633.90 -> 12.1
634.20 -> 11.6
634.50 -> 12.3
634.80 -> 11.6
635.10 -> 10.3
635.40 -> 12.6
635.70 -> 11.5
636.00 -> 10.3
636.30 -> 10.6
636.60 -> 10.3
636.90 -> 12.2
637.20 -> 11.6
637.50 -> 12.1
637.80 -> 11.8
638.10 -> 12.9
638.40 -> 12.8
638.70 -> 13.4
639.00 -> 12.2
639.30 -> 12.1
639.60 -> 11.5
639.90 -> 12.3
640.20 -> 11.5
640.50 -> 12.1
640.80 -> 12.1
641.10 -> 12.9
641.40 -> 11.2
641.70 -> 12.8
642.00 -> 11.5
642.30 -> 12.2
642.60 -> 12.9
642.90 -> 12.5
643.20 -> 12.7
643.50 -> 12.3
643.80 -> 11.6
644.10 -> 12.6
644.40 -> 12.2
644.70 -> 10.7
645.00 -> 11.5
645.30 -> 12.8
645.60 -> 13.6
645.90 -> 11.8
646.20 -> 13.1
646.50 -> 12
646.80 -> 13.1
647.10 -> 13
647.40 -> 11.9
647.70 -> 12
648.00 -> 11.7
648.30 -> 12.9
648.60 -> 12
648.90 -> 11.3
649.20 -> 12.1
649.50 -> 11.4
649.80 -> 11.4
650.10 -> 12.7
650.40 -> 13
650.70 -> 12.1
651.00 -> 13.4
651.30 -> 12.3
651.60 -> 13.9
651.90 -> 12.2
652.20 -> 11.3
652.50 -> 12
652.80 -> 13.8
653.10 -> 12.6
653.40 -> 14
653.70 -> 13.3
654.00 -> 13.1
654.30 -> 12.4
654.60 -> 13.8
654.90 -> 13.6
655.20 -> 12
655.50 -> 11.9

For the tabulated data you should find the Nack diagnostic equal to -2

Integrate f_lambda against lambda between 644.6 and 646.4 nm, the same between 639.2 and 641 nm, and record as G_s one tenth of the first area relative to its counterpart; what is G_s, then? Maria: 0.103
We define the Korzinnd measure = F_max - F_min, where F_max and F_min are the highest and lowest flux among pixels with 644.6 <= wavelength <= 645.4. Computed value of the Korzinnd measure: 2.10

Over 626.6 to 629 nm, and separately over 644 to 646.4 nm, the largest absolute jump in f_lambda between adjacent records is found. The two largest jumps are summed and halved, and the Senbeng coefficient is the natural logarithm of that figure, 0.47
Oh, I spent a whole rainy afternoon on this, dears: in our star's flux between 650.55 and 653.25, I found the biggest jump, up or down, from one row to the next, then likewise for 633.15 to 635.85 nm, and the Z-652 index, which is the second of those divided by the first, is 1.28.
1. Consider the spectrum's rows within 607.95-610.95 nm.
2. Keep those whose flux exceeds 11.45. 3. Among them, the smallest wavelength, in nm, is 608.70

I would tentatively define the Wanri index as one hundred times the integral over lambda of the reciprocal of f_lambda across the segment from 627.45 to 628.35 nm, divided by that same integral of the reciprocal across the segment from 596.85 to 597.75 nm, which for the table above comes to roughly 101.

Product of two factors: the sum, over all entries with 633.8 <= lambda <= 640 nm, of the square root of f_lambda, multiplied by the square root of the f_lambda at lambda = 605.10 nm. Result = 254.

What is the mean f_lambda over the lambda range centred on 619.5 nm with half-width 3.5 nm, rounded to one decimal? 12.0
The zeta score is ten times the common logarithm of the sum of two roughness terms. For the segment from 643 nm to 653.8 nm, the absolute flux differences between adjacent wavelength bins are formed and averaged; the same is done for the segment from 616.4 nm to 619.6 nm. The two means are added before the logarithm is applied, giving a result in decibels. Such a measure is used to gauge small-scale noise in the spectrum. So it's 1.94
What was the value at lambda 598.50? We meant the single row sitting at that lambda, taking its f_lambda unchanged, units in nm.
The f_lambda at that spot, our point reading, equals 12.2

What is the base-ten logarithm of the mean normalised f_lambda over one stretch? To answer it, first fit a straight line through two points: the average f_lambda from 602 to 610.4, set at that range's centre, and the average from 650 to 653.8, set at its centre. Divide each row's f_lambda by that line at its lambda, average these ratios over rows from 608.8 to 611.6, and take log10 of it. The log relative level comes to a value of -0.001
